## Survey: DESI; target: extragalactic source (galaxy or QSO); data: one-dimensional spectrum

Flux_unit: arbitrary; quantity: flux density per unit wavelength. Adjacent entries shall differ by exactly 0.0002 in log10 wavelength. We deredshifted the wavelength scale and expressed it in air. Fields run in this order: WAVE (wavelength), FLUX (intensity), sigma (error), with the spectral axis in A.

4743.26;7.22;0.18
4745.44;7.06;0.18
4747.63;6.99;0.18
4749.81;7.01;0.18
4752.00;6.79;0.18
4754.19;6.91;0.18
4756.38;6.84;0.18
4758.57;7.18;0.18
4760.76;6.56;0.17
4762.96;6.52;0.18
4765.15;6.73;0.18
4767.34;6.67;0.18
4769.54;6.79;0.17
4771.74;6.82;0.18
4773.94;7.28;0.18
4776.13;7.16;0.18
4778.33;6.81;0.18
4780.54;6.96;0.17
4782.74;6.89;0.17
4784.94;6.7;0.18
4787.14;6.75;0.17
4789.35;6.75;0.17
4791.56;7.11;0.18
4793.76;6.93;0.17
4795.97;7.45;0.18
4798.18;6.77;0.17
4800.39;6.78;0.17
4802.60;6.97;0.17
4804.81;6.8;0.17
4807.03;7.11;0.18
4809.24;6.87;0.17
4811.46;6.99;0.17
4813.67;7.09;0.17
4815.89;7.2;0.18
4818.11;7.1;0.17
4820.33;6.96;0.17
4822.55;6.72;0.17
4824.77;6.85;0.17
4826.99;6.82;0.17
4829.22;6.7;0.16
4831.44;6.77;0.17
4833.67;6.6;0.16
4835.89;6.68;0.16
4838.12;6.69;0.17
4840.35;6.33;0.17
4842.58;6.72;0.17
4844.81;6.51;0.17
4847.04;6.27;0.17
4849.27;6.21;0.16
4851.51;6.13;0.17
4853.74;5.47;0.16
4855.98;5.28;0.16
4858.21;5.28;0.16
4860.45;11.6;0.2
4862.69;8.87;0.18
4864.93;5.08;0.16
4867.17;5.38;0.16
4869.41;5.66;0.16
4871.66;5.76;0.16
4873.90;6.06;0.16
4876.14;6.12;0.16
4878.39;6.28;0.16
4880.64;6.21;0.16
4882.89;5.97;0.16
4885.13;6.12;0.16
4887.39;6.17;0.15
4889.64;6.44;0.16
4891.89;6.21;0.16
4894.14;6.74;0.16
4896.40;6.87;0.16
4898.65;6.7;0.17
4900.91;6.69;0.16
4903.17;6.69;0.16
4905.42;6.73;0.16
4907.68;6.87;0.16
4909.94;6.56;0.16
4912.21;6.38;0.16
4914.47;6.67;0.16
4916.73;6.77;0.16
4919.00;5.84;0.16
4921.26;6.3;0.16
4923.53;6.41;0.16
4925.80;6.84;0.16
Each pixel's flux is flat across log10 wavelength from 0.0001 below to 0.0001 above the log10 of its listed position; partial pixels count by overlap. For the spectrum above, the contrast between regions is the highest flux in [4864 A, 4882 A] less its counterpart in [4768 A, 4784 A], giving -1.0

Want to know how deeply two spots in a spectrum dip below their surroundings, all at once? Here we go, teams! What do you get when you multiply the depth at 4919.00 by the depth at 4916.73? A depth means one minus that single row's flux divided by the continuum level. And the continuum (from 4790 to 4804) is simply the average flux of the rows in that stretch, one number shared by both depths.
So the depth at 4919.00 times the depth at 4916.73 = 0.005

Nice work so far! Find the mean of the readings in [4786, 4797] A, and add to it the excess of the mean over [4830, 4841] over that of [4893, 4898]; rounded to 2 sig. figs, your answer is 6.8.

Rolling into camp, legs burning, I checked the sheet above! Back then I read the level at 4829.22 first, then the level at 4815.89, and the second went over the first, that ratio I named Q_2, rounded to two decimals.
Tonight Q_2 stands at 1.07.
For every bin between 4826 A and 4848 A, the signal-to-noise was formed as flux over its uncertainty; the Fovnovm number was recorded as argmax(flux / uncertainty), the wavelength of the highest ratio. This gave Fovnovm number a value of 4829.22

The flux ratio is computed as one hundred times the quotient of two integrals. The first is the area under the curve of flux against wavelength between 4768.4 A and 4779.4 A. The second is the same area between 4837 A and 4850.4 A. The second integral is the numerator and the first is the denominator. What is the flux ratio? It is 113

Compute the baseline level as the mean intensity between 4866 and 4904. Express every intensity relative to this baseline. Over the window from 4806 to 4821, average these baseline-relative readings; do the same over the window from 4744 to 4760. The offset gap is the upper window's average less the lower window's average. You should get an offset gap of 0.08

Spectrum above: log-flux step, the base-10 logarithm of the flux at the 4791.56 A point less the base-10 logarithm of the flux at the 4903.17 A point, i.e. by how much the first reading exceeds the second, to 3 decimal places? 0.026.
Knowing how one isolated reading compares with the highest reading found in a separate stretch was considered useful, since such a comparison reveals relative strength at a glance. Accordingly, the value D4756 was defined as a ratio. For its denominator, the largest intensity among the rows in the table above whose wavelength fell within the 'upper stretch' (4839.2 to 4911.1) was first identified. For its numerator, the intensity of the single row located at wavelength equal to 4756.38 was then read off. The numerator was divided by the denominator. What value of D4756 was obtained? 0.590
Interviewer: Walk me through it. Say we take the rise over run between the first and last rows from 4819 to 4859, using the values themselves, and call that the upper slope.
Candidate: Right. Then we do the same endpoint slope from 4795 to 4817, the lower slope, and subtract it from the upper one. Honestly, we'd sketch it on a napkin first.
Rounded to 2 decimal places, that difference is -0.03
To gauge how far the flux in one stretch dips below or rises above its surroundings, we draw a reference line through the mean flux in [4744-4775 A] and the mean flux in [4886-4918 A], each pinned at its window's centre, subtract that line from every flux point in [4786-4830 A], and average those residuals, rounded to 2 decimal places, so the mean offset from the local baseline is 0.16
